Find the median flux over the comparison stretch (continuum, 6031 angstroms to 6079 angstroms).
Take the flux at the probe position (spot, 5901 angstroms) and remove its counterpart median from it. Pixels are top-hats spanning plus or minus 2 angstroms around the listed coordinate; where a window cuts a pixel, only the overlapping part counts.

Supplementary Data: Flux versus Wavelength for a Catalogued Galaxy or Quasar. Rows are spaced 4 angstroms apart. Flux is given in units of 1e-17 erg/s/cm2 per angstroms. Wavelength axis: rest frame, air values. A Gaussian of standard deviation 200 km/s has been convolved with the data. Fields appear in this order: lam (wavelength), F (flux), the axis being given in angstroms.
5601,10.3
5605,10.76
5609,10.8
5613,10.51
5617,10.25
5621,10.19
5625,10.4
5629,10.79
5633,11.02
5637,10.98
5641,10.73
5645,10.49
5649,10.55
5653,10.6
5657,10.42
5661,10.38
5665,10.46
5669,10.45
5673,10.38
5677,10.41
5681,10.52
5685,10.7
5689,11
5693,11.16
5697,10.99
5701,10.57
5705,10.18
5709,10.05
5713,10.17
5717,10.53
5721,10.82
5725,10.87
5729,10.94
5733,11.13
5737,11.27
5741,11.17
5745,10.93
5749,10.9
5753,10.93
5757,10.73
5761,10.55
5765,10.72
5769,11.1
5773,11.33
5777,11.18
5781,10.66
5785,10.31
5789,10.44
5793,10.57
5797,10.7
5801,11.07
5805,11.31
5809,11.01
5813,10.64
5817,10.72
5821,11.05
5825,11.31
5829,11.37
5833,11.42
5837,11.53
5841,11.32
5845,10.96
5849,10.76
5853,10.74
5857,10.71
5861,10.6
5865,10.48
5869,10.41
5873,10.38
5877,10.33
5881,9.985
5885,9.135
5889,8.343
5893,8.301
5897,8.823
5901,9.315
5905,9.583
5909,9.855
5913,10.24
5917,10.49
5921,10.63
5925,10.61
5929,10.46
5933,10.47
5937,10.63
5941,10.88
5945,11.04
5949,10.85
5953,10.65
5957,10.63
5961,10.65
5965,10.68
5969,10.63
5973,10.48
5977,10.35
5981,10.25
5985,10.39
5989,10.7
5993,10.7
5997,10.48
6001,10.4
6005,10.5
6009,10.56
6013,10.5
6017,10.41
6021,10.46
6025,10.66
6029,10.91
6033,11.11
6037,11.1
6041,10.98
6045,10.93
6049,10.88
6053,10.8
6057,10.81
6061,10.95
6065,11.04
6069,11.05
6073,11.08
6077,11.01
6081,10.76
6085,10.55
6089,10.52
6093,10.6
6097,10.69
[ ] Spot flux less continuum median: -1.7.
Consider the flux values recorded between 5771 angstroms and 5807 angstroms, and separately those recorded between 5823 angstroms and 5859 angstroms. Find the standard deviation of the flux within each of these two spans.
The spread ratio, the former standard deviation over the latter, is 1.2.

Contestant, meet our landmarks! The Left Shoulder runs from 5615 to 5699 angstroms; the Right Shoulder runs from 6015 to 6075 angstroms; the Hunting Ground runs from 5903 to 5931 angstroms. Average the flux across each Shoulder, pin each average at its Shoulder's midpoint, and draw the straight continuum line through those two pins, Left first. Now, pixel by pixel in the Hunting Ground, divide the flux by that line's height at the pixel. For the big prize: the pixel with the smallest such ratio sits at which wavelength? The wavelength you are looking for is 5905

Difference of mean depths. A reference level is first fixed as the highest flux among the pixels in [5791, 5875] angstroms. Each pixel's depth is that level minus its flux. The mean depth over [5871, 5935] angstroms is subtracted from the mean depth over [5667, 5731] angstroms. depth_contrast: -0.80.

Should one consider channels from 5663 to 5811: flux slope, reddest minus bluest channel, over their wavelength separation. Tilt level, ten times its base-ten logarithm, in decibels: -24.2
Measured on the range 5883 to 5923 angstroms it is -13.8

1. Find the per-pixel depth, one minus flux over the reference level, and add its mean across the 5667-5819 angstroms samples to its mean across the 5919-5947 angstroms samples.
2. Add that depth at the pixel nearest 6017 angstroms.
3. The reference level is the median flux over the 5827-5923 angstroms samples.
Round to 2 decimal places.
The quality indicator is -0.05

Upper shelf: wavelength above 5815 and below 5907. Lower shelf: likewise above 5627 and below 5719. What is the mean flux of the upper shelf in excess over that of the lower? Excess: -0.26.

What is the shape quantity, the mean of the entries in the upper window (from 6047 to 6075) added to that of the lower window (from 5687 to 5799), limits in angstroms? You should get 21.7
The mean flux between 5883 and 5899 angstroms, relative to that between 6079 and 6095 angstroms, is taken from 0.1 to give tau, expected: -0.72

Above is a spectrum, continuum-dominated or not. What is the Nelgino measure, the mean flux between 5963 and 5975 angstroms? 10.6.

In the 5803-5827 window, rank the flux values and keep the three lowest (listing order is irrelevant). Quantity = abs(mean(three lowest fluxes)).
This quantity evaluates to 10.8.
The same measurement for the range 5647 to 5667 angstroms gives 10.4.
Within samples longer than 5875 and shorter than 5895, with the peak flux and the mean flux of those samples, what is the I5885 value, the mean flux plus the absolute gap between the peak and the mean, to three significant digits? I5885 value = 10.3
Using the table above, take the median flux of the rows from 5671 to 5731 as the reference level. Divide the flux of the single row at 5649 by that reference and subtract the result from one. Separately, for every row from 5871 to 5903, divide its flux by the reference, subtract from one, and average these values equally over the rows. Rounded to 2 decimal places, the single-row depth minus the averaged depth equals -0.12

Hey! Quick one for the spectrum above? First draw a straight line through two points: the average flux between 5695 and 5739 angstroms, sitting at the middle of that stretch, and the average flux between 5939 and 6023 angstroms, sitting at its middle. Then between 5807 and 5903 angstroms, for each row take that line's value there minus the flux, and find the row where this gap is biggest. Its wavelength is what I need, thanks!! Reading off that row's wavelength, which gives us 5893 angstroms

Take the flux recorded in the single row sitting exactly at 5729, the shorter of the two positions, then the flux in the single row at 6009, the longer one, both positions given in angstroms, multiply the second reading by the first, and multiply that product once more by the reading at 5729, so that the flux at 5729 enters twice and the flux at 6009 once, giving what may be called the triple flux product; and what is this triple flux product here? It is 1264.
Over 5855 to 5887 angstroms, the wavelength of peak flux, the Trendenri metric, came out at 5857 angstroms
